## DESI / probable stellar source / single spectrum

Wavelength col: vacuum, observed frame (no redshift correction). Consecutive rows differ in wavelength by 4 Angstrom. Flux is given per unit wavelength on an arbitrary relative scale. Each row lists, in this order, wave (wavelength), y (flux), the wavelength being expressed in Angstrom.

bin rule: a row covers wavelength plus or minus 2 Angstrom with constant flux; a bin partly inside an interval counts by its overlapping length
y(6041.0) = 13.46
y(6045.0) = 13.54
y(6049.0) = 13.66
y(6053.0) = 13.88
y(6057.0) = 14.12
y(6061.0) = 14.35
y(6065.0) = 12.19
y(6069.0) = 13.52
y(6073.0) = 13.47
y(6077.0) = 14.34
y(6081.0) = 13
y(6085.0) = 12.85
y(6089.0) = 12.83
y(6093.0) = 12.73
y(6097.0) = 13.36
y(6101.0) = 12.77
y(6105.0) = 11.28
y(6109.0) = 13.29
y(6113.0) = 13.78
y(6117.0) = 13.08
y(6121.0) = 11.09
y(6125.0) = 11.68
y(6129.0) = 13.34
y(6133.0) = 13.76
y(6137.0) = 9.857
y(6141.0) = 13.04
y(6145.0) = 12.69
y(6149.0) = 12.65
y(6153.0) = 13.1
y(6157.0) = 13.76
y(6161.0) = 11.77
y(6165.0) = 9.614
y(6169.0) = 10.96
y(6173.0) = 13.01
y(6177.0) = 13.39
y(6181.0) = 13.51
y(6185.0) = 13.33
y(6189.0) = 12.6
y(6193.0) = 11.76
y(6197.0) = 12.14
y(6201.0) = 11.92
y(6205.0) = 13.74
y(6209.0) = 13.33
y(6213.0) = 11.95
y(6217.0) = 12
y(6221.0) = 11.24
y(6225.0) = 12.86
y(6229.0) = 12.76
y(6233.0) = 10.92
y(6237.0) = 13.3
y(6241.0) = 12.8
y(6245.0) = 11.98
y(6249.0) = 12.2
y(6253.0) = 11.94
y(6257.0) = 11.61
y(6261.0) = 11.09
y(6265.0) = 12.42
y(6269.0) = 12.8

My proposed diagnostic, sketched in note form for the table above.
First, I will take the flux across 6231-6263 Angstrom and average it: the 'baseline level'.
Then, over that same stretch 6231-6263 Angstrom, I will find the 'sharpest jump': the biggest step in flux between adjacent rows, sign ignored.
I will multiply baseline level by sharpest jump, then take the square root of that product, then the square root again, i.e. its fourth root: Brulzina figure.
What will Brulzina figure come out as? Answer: 2.31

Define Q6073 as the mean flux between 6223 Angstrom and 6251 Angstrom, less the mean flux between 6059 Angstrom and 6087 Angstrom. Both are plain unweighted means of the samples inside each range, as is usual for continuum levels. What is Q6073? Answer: -1.0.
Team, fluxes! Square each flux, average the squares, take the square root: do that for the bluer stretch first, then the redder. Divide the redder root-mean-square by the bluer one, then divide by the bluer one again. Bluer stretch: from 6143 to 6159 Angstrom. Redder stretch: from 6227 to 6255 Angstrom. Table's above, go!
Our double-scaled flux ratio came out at 0.072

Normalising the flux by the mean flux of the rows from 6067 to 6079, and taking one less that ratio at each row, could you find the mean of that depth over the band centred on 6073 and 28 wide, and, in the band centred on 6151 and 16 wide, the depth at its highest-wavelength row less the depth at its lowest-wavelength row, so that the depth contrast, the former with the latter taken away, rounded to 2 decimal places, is 0.11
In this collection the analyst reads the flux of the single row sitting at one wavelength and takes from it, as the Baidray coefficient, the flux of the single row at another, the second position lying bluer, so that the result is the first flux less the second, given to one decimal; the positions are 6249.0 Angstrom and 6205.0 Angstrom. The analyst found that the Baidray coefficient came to -1.5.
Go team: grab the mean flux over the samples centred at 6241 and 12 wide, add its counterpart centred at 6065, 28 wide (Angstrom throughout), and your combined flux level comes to 26.4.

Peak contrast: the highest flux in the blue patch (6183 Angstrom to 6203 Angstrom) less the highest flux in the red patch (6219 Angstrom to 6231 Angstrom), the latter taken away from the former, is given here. 0.5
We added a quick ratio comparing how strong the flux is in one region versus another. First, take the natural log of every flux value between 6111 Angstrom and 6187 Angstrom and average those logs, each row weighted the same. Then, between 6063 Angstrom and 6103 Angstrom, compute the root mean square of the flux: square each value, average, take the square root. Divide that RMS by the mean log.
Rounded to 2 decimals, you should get 5.21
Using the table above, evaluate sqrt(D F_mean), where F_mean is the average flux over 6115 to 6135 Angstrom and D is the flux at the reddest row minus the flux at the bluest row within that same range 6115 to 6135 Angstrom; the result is 2.9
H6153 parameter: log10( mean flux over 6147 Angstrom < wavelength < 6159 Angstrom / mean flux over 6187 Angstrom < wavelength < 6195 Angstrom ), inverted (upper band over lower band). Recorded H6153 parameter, -0.034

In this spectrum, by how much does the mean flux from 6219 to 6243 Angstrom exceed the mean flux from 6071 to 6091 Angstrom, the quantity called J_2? -1.0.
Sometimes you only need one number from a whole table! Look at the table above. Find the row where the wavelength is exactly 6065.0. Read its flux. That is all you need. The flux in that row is 12.19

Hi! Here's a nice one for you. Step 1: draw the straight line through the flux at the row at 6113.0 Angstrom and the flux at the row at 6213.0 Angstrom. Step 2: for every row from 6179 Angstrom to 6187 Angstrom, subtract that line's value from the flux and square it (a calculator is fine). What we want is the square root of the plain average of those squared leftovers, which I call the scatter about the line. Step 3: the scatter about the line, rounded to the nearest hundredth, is 0.92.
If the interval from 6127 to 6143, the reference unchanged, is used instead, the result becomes 1.76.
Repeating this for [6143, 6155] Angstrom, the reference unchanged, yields 0.40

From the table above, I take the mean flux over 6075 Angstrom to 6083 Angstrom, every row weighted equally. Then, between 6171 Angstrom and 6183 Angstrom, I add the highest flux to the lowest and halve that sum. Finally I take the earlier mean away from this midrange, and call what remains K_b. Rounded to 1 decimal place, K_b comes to -0.4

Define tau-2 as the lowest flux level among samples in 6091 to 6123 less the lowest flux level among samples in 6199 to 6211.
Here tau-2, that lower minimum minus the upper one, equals -0.83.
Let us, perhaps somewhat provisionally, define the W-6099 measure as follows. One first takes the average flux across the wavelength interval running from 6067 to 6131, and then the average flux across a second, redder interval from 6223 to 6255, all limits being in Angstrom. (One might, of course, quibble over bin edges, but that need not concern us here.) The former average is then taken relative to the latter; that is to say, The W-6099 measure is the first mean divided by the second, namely 1.05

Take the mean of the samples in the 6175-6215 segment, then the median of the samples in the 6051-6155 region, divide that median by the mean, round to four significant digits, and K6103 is 1.023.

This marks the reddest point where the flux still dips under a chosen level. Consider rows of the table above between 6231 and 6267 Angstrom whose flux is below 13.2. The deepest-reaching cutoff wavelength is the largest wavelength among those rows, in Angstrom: 6265.0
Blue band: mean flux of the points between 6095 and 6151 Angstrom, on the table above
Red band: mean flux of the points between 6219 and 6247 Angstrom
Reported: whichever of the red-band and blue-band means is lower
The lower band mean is 12.3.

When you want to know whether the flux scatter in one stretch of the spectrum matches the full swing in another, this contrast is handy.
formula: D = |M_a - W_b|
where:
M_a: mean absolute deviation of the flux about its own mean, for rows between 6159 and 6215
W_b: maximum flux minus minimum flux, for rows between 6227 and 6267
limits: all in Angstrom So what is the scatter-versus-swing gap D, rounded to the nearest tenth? 1.5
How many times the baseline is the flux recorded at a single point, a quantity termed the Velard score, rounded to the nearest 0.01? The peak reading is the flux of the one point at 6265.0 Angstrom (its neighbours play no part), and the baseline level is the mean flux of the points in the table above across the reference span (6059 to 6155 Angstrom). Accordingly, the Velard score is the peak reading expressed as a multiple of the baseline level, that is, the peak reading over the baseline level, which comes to 0.97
